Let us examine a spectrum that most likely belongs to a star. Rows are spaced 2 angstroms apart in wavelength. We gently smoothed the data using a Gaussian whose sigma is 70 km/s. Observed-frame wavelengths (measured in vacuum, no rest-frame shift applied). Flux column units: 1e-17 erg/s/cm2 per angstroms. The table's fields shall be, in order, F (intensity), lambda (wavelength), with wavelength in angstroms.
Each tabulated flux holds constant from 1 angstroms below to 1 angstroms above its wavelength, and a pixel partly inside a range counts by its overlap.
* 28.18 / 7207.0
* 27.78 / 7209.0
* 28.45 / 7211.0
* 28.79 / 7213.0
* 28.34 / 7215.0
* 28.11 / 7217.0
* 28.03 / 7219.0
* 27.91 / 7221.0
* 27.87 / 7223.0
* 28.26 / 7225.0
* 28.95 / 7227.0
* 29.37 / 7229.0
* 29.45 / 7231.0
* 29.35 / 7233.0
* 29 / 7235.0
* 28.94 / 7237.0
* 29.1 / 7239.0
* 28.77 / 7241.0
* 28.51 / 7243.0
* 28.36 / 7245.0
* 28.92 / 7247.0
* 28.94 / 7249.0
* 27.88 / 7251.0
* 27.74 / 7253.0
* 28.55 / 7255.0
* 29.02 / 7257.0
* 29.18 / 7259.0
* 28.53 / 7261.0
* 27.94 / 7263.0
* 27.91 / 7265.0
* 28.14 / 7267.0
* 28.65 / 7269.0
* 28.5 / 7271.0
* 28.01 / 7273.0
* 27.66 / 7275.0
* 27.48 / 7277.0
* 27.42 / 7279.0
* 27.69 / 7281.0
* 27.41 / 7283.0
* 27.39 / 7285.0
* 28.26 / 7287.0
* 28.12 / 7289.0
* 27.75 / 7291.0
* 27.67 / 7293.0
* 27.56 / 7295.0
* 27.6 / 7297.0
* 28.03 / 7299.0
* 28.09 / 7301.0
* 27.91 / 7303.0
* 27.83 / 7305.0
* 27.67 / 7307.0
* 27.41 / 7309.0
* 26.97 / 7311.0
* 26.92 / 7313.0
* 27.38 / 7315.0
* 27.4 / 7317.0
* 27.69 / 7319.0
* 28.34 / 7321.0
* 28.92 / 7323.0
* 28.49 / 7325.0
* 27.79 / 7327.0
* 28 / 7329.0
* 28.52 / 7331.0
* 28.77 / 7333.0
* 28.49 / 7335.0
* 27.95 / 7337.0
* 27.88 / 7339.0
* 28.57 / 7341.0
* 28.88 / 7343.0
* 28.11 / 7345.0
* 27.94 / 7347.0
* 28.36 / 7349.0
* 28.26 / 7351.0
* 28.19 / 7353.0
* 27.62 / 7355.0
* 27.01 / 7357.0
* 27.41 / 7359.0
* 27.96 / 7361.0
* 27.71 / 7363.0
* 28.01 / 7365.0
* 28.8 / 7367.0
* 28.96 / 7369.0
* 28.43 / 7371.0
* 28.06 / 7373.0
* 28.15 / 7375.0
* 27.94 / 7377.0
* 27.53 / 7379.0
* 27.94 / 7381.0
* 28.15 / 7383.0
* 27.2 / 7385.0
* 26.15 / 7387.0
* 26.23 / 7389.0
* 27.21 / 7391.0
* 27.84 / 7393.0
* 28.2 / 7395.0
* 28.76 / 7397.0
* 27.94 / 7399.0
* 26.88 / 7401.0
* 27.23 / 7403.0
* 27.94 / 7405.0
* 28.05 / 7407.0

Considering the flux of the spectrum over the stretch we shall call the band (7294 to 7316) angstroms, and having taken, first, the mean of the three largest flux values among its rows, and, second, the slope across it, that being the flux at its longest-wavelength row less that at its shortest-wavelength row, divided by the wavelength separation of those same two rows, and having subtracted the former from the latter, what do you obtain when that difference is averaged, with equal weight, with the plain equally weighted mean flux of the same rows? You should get -0.22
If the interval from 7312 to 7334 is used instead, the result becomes -0.31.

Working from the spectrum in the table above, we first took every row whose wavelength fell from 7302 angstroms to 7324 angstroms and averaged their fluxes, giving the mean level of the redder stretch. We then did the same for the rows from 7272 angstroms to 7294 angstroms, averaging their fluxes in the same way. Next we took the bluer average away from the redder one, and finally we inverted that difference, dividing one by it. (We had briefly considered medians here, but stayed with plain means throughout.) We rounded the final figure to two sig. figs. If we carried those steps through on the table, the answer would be -26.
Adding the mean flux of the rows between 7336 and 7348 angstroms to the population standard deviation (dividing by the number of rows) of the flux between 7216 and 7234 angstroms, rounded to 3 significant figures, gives 28.9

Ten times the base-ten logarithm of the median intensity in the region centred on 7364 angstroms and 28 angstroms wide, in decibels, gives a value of 14.5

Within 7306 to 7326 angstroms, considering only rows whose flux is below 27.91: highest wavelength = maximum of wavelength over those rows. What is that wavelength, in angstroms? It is 7319.0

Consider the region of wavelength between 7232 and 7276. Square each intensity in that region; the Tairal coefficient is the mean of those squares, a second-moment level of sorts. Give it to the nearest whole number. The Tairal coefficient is 814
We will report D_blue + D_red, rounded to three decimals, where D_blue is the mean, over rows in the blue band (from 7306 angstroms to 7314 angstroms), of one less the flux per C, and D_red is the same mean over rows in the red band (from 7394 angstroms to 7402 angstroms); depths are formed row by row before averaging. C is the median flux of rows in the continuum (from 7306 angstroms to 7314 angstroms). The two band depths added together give -0.030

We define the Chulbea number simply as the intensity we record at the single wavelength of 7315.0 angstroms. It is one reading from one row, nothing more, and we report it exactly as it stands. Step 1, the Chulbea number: 27.38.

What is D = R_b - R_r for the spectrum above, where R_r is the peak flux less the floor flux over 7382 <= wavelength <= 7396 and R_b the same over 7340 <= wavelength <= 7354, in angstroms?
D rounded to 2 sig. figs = -1.1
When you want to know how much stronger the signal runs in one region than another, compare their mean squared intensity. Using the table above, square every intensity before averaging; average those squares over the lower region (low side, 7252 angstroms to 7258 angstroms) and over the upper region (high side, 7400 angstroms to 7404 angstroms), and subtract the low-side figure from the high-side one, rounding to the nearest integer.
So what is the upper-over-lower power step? -77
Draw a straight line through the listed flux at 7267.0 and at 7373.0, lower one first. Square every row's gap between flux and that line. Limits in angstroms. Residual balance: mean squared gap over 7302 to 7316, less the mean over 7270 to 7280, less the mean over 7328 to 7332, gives 0.22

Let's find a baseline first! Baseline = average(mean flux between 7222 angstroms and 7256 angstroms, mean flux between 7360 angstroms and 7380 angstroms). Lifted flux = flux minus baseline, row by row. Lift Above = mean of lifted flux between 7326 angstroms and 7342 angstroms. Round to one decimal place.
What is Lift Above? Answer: -0.2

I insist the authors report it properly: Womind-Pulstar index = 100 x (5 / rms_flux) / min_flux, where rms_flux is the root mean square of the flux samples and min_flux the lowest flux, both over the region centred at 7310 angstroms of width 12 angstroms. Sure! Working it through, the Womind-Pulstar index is 0.679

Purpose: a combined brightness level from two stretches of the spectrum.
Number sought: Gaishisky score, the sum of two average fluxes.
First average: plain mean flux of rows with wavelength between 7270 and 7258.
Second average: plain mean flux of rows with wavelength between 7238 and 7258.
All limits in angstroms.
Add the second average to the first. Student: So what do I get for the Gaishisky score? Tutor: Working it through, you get 57.0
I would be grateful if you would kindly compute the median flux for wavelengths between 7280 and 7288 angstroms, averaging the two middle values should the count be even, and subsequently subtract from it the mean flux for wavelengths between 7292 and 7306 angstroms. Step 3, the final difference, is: -0.26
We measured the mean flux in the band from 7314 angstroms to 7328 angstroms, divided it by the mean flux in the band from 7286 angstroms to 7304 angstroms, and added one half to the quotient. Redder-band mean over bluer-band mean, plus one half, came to 1.50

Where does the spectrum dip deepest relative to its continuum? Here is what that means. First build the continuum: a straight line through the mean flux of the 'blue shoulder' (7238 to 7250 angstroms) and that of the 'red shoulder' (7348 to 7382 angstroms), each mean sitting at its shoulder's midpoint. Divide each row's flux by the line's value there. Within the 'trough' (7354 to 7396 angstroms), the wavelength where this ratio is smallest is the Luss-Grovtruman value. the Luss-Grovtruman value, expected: 7387.0 angstroms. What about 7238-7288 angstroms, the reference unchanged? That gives 7279.0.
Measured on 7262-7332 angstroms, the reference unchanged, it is 7313.0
